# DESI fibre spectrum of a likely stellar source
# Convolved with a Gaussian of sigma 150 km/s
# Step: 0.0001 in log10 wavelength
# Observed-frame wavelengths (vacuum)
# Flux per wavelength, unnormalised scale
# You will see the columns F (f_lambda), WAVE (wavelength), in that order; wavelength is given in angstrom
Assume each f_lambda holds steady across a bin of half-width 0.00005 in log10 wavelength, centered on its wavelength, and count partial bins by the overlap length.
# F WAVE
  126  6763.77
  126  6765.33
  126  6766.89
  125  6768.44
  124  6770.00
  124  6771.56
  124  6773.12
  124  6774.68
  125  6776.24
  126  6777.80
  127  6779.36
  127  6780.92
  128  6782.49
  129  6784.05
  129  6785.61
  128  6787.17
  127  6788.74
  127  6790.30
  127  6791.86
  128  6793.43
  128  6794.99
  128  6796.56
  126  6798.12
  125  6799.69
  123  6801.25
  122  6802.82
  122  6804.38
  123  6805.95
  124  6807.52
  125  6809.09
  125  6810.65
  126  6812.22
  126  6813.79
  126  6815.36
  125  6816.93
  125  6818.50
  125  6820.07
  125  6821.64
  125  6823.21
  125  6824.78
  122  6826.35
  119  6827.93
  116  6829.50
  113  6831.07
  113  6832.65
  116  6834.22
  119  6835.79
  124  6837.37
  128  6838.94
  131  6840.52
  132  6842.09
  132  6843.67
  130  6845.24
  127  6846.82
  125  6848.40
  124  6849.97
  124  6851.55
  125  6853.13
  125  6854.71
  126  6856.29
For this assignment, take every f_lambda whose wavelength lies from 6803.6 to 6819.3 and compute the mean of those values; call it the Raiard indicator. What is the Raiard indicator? 125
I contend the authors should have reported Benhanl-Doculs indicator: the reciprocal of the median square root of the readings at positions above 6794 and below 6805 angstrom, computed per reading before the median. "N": 0.0894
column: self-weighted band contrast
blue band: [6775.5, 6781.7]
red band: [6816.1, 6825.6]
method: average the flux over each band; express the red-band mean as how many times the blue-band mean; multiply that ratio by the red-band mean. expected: 124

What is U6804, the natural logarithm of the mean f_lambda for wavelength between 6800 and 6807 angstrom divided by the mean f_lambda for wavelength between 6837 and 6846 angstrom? -0.056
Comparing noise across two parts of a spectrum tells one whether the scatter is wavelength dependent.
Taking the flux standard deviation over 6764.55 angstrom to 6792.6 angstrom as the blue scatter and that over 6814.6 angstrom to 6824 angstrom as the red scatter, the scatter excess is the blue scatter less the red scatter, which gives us 1.3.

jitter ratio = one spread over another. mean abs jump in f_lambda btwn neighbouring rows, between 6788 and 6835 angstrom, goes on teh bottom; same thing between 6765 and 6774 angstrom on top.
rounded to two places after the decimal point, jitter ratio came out 0.43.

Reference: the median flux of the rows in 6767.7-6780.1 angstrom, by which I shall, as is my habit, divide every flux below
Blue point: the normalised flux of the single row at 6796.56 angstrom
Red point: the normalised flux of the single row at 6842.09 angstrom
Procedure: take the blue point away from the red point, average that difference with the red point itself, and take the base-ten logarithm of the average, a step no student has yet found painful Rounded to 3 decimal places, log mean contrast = -0.263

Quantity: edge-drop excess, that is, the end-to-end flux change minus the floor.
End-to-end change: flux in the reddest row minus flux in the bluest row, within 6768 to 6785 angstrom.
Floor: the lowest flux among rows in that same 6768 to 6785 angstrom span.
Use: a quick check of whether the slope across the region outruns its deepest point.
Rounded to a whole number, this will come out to -120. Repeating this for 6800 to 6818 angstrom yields -120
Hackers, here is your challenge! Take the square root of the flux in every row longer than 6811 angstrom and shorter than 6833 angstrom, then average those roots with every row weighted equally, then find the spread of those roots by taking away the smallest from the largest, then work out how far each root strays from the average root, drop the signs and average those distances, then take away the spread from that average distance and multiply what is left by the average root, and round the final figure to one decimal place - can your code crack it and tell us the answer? -4.6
